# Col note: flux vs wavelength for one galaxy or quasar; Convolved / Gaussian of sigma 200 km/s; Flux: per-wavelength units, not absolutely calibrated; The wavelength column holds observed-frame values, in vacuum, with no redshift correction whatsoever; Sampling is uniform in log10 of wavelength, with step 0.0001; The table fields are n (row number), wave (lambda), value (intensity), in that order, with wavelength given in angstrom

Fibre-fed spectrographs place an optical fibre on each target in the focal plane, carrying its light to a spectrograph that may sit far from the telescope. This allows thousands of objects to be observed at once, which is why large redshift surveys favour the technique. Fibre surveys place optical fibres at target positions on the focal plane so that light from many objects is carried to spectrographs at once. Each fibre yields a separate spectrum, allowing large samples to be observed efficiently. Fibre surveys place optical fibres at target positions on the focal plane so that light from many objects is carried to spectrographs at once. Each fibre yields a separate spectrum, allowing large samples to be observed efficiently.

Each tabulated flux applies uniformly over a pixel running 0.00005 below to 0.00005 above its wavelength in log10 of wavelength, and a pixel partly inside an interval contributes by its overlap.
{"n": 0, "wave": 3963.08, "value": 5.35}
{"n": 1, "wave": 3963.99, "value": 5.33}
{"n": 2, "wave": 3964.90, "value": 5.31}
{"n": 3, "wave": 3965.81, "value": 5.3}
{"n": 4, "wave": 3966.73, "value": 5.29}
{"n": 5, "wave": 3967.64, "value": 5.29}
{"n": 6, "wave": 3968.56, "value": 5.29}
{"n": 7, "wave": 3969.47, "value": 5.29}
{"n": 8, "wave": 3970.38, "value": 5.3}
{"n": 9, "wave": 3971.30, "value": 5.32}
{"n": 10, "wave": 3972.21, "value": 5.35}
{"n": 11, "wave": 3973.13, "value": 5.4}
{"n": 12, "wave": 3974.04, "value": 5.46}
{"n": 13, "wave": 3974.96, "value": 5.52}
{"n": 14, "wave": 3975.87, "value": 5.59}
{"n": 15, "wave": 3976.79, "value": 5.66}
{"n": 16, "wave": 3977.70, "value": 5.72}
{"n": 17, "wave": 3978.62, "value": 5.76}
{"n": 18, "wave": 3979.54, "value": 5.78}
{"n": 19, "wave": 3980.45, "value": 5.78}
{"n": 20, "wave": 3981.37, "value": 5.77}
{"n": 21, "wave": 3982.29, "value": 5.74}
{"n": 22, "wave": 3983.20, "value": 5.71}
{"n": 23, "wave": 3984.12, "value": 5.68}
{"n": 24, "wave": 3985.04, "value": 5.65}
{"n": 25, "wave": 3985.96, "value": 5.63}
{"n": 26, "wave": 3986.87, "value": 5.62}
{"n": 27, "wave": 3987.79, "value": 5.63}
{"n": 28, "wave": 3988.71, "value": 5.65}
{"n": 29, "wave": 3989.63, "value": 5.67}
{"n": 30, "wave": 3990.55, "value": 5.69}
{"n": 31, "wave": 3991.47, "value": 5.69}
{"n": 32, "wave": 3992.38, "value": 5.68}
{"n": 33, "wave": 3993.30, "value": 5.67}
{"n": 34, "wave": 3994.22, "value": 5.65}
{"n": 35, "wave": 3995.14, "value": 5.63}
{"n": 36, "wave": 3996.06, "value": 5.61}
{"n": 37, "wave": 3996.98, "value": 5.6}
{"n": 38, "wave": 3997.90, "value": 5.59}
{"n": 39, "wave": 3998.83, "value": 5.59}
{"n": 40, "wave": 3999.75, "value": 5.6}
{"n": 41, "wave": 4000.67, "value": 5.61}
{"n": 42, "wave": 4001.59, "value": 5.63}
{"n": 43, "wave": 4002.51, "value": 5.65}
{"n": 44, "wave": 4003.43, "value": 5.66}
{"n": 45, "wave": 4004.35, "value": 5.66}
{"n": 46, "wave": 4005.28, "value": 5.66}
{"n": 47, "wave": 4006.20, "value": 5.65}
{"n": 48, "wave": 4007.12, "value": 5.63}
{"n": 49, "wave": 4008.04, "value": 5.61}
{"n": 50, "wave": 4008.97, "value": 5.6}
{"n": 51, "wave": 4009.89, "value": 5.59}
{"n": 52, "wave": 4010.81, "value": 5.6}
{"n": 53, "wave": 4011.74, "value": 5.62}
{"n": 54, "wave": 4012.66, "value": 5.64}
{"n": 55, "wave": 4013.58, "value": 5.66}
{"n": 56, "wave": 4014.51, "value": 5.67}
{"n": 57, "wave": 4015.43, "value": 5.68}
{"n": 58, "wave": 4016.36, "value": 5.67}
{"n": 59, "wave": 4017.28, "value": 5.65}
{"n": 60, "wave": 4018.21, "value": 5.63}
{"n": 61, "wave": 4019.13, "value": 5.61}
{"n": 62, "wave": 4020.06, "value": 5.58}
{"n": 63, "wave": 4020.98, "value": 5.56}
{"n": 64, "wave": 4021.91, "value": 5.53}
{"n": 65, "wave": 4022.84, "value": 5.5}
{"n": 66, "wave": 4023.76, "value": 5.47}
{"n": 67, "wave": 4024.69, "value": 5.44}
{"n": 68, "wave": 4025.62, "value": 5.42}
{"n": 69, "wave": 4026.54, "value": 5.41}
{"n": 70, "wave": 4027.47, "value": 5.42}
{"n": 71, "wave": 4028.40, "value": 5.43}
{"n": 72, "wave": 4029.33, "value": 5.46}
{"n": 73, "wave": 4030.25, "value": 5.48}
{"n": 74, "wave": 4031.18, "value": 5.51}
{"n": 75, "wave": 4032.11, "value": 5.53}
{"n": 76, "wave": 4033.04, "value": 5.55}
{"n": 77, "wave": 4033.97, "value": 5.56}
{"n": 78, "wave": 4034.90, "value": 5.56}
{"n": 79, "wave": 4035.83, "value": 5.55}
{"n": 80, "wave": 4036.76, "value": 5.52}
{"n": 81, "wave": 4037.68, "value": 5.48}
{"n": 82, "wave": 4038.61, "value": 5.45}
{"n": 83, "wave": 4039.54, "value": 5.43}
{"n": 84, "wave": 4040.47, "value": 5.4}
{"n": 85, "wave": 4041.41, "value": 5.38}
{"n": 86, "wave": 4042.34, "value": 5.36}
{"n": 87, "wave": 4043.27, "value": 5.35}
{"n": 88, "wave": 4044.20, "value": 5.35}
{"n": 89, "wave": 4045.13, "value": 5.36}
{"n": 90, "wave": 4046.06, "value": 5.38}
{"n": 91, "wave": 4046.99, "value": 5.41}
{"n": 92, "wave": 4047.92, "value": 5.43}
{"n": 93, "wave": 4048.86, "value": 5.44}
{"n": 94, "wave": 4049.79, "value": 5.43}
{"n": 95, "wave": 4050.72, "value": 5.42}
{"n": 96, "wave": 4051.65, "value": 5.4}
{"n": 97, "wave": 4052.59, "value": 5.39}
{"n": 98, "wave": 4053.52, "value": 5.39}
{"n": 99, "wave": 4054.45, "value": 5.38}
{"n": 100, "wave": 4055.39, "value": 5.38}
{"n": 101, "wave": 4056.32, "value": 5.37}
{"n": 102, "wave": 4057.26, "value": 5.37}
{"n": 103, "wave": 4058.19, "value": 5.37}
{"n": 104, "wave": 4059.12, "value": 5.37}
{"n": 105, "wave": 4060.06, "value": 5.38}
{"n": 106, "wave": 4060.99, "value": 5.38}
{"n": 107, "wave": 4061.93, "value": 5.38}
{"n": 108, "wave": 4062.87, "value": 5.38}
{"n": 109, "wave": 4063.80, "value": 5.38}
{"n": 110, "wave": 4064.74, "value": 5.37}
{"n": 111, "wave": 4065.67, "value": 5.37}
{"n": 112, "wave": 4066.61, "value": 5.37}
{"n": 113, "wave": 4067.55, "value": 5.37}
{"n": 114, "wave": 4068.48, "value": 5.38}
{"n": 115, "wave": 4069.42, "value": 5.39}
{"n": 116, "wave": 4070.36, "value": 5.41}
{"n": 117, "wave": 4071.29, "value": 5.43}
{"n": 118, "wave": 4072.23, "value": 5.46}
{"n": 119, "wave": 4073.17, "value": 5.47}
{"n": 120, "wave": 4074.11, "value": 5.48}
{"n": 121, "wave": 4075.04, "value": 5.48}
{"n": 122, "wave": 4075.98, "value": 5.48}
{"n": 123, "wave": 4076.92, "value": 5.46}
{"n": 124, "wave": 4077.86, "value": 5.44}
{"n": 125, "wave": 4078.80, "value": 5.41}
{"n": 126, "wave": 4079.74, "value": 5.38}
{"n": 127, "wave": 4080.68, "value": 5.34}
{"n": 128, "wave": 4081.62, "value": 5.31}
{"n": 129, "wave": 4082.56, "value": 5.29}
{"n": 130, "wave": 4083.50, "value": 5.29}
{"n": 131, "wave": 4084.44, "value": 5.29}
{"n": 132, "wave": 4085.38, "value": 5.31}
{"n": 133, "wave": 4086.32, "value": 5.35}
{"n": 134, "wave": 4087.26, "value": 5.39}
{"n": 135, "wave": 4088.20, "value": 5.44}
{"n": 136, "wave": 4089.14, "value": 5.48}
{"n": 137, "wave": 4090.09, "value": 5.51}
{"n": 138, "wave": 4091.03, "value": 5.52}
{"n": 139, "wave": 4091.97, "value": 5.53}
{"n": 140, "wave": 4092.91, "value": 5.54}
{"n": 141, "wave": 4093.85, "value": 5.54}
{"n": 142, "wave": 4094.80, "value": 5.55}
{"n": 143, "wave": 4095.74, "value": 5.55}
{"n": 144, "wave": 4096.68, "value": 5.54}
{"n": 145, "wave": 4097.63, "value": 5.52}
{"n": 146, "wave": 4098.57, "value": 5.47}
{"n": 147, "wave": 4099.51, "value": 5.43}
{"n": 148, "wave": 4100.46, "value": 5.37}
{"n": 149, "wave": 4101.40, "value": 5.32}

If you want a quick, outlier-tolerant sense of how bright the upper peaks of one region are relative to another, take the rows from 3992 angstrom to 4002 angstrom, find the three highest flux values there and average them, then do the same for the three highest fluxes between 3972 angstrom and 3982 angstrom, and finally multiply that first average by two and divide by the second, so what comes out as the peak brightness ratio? 1.96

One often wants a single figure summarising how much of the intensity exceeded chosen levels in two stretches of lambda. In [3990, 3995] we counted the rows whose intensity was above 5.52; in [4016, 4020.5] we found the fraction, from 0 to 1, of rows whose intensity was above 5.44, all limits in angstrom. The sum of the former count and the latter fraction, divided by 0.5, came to 12.0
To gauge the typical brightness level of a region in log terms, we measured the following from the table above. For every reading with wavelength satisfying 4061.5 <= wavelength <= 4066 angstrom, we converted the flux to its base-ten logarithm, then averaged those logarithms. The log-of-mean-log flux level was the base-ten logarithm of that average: -0.136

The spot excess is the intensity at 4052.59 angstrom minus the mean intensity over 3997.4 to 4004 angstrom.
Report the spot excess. -0.23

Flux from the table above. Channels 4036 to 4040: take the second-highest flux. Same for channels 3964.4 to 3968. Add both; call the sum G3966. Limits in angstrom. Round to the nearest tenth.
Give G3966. 10.8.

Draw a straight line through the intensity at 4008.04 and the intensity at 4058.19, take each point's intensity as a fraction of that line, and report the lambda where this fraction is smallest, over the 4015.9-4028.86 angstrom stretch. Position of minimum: 4026.54 angstrom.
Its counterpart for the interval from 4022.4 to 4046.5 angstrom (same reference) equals 4026.54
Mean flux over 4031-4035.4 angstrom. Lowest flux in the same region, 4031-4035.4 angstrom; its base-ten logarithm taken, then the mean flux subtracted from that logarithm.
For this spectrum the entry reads -4.80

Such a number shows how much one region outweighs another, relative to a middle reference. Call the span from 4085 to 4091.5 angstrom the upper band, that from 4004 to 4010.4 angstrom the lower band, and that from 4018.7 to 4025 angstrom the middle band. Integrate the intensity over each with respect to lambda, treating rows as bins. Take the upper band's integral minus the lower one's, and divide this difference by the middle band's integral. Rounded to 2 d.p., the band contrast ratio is -0.02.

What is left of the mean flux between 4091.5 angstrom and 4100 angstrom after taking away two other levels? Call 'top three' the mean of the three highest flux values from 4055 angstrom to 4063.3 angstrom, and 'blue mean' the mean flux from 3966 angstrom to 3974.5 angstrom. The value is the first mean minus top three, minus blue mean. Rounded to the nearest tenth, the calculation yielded -5.2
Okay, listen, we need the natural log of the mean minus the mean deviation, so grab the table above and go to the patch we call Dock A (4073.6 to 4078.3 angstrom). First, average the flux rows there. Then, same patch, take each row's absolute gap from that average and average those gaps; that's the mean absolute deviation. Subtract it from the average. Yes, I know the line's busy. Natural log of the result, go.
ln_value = 1.70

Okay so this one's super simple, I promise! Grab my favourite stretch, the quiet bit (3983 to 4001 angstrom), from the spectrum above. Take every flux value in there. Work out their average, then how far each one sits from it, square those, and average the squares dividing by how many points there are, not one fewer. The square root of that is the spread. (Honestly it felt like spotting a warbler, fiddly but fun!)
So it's 0.036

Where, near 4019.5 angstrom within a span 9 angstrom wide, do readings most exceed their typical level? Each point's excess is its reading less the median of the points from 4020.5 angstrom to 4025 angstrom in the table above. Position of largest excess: 4015.43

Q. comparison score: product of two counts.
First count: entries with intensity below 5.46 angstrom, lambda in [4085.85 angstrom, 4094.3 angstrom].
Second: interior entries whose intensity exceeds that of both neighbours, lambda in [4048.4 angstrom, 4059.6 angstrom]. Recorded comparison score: 0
